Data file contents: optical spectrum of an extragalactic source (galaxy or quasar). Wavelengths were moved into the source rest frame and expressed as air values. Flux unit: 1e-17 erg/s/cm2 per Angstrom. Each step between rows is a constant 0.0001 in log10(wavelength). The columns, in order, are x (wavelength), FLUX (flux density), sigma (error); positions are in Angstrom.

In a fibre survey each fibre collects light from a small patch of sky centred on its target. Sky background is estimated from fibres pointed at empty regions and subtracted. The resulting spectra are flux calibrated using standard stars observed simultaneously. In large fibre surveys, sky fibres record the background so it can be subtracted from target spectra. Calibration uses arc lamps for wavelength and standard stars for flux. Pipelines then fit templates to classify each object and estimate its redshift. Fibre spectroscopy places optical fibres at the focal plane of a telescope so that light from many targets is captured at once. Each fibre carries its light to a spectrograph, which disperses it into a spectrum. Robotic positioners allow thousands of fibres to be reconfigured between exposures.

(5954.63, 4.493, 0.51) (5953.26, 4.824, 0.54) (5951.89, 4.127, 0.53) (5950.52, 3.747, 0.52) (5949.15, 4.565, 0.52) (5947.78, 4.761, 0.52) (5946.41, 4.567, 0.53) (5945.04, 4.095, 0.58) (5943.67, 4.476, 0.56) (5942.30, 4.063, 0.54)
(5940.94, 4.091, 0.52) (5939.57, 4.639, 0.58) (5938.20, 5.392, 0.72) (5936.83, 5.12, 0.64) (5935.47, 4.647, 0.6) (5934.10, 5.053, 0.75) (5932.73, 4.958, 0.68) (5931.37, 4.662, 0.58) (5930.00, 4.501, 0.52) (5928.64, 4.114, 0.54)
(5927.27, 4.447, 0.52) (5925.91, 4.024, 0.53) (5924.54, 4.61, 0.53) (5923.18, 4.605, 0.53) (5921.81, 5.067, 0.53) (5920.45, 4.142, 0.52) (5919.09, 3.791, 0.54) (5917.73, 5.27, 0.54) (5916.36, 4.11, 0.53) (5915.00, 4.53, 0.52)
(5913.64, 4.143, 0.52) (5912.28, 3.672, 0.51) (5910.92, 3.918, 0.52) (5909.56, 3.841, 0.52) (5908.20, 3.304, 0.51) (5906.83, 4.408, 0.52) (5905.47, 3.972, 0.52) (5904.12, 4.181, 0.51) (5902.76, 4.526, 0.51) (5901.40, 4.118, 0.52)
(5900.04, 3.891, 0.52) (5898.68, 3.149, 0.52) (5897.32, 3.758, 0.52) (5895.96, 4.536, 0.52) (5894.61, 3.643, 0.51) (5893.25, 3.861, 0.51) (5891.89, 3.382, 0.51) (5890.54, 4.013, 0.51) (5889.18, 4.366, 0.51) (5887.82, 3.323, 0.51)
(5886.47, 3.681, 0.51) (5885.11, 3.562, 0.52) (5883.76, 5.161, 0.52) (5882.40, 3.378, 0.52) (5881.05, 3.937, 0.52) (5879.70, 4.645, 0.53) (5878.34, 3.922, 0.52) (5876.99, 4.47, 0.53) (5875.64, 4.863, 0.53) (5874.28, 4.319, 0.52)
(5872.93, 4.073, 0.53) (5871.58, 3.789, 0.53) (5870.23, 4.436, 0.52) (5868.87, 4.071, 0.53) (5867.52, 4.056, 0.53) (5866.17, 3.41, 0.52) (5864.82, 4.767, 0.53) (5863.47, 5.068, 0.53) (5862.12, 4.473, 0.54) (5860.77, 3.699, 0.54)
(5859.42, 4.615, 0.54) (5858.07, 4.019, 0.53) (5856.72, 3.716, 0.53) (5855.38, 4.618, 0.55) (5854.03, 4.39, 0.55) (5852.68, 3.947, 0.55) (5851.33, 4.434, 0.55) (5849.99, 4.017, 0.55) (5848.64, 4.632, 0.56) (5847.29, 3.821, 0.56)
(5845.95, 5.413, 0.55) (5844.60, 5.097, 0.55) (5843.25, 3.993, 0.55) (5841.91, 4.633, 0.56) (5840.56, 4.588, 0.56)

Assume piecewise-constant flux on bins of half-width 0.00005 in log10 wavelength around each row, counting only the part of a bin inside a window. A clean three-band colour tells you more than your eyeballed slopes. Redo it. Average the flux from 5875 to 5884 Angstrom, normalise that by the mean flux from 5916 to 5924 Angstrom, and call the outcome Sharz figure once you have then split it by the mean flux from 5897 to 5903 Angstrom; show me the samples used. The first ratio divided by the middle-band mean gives 0.248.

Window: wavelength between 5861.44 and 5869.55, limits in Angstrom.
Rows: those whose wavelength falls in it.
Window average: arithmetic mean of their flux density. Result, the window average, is 4.3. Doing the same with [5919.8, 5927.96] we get 4.5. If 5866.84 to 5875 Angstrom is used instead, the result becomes 4.1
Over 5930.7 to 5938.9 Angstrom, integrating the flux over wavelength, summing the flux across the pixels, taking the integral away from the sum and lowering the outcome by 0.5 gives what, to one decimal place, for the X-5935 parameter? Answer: -11.4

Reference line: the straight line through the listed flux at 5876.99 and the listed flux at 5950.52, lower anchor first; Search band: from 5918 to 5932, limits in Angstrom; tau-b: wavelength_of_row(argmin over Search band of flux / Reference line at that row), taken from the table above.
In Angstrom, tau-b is 5919.09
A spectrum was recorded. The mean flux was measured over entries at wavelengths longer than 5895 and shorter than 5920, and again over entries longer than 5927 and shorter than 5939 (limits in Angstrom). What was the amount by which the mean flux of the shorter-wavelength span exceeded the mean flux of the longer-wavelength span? -0.7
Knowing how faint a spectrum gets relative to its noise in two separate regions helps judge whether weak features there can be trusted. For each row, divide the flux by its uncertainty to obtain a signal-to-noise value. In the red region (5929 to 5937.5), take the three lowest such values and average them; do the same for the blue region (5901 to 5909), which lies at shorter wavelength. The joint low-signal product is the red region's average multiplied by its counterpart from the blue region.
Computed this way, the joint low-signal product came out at 53.3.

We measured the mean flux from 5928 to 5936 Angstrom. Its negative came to -4.66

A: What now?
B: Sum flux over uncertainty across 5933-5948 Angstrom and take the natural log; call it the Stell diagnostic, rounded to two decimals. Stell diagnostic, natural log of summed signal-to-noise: 4.46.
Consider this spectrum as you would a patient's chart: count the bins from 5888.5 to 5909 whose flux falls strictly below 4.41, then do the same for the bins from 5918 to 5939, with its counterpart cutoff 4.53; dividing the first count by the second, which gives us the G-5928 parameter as 2.17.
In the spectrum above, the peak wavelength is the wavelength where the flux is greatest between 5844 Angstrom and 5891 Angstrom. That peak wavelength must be 5845.95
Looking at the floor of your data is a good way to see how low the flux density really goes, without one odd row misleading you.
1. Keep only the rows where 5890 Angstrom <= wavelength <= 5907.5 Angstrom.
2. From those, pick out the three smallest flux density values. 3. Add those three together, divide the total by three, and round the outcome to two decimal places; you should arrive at 3.39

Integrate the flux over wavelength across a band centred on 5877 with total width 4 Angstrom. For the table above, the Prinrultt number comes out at 18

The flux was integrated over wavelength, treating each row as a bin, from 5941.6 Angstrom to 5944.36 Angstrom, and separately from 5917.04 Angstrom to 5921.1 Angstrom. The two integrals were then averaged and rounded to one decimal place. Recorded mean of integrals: 14.8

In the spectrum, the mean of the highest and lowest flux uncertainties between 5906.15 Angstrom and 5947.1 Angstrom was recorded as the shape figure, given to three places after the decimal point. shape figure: 0.630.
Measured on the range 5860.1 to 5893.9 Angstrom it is 0.525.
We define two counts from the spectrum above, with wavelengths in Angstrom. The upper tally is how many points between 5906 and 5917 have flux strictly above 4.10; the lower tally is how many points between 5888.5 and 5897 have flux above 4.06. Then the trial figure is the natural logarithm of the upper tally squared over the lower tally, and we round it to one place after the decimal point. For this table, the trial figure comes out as 2.1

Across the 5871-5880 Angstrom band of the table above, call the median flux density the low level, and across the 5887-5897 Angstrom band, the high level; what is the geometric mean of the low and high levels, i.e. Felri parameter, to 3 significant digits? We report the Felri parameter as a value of 4.08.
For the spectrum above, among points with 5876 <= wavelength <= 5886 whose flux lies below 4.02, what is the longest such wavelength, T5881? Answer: 5885.11 Angstrom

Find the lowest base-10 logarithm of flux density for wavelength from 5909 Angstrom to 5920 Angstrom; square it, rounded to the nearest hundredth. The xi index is 0.32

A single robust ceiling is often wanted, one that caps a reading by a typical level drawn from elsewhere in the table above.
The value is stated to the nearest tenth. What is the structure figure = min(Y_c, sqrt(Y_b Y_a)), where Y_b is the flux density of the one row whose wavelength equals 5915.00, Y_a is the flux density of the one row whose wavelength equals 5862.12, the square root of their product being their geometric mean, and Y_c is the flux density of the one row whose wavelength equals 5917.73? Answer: 4.5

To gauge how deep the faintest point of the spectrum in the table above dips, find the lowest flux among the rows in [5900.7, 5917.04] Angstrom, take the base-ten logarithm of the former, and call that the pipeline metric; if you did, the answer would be 0.519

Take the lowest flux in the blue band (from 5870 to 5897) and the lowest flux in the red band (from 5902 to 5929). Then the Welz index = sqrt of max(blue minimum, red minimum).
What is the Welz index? 1.82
